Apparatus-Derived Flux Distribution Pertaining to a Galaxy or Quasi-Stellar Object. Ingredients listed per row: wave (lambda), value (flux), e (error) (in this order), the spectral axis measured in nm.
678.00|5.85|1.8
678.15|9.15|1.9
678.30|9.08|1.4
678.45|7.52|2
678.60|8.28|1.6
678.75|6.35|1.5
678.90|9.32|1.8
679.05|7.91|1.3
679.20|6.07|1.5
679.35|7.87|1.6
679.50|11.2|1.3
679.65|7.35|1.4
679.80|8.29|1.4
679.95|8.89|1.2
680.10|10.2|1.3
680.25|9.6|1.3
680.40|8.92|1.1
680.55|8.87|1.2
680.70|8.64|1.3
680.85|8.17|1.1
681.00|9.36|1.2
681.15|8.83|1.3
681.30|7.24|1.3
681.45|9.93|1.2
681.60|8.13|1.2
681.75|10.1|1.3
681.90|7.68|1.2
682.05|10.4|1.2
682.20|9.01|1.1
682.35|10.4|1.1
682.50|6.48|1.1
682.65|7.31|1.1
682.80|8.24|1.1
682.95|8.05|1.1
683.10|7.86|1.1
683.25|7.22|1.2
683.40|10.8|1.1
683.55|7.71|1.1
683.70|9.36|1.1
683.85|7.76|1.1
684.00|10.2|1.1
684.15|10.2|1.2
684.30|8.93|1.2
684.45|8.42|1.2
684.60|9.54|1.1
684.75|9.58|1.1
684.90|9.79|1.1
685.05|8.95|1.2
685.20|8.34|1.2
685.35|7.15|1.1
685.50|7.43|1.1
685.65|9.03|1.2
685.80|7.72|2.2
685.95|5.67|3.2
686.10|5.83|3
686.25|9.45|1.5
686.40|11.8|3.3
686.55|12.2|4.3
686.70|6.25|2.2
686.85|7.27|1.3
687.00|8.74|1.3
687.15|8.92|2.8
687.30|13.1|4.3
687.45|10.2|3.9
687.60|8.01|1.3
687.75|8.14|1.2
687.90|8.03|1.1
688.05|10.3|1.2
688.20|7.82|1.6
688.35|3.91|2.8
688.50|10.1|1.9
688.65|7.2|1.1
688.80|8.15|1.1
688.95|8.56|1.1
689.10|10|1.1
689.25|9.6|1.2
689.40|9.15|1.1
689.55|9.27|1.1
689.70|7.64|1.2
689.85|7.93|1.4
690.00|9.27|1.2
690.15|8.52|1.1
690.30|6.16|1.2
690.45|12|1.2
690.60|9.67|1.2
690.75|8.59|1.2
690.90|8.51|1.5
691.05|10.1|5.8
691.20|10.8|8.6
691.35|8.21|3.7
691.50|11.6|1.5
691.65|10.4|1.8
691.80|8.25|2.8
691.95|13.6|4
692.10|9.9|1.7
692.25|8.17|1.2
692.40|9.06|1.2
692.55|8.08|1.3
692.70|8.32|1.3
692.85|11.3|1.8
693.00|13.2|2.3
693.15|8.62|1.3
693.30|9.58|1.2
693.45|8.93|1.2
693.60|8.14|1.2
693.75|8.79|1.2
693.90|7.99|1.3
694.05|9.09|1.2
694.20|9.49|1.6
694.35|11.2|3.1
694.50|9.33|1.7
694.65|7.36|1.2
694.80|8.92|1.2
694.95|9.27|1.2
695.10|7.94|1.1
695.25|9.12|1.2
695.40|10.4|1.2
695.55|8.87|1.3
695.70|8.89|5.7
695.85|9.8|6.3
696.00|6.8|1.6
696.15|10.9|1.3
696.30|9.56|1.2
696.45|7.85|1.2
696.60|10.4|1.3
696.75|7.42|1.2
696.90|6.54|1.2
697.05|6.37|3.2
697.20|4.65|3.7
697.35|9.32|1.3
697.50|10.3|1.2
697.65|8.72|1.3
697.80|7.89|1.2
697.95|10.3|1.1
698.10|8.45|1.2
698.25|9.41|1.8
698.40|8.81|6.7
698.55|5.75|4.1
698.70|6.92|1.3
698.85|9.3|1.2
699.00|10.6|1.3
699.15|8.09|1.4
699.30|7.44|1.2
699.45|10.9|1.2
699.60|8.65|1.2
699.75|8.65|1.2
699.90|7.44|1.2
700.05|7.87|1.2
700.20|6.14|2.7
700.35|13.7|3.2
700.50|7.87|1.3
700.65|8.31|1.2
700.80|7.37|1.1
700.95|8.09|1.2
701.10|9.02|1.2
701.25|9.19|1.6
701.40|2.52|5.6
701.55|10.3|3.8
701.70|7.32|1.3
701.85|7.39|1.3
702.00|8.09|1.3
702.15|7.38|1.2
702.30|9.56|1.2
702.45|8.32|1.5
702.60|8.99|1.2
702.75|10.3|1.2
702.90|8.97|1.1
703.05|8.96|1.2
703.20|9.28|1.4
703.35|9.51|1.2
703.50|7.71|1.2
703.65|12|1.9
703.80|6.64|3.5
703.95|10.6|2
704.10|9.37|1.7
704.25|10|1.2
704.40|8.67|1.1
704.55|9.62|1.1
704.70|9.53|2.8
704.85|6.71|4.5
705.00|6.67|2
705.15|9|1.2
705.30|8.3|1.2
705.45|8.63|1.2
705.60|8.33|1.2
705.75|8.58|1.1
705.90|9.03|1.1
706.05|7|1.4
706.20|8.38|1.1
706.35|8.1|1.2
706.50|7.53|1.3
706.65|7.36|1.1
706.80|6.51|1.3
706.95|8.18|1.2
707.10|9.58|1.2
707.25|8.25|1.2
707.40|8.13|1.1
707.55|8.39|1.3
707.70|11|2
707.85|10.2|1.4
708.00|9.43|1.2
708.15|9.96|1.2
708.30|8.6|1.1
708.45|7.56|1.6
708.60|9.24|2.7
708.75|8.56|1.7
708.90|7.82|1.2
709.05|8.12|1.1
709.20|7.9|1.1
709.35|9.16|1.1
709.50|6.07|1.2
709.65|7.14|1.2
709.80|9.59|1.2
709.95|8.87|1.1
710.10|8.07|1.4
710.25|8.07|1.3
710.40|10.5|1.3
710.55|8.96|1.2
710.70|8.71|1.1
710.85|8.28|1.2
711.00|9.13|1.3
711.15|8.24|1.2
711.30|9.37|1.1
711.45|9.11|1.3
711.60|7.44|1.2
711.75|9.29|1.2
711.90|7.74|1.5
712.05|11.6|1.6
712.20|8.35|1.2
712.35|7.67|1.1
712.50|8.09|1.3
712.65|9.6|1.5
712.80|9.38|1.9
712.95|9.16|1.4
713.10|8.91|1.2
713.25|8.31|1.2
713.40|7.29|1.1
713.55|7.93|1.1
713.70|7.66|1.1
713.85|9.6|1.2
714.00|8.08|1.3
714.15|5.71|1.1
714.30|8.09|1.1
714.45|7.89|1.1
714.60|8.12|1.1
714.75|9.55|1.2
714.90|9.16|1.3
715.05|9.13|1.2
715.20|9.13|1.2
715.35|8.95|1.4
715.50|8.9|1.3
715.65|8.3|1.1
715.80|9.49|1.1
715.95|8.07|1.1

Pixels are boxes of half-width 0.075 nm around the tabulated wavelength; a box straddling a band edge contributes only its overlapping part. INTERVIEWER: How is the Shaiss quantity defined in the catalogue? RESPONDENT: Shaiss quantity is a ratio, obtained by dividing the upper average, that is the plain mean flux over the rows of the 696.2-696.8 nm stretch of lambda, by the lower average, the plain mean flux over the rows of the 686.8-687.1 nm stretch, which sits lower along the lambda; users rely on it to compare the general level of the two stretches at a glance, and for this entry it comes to 1.10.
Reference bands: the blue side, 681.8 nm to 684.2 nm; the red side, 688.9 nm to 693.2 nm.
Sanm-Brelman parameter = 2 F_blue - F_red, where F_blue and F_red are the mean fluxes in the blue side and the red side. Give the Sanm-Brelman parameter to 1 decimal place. 7.9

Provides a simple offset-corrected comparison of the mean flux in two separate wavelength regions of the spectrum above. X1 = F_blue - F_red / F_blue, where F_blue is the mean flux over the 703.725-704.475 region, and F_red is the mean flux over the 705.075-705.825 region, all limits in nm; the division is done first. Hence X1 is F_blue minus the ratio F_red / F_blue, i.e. 8.11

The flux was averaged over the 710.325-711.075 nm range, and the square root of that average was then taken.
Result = 3.02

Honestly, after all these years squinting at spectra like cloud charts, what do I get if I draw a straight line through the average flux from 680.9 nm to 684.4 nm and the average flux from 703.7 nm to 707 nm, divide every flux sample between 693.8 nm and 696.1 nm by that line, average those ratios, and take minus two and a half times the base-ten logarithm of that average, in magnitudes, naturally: -0.06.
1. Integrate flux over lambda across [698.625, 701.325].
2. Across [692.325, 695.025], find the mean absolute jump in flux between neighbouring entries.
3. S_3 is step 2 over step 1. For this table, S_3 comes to 0.059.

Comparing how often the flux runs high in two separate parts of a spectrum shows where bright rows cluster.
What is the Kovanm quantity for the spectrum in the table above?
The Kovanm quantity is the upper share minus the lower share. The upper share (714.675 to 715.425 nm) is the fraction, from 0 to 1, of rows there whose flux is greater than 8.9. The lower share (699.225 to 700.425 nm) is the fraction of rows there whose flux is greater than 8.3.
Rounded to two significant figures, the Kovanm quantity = 0.50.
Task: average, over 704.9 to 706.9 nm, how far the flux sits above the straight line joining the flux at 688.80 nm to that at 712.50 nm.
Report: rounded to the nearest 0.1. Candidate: -0.2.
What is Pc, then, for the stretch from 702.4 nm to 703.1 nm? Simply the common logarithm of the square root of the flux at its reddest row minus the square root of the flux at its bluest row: -1.0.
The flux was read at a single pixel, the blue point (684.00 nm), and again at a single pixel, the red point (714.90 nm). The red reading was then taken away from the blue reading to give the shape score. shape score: 1.0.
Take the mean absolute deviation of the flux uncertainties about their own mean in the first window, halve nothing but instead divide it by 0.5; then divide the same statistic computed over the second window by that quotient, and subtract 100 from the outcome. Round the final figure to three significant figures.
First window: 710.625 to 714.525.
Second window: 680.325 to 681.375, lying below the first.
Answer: -99.7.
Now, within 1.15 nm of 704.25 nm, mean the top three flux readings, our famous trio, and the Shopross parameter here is 10.87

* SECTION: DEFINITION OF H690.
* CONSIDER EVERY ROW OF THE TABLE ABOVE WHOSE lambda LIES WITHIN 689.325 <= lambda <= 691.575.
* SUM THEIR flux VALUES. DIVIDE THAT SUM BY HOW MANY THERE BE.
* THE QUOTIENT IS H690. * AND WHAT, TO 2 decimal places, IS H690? 9.16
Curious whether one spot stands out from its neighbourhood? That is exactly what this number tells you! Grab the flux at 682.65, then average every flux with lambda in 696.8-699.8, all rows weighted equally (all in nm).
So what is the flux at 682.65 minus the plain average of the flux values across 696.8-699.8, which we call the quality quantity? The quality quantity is -1.0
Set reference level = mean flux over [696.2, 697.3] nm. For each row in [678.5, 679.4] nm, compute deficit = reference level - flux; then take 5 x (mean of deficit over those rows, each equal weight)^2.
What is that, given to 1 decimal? 0.0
